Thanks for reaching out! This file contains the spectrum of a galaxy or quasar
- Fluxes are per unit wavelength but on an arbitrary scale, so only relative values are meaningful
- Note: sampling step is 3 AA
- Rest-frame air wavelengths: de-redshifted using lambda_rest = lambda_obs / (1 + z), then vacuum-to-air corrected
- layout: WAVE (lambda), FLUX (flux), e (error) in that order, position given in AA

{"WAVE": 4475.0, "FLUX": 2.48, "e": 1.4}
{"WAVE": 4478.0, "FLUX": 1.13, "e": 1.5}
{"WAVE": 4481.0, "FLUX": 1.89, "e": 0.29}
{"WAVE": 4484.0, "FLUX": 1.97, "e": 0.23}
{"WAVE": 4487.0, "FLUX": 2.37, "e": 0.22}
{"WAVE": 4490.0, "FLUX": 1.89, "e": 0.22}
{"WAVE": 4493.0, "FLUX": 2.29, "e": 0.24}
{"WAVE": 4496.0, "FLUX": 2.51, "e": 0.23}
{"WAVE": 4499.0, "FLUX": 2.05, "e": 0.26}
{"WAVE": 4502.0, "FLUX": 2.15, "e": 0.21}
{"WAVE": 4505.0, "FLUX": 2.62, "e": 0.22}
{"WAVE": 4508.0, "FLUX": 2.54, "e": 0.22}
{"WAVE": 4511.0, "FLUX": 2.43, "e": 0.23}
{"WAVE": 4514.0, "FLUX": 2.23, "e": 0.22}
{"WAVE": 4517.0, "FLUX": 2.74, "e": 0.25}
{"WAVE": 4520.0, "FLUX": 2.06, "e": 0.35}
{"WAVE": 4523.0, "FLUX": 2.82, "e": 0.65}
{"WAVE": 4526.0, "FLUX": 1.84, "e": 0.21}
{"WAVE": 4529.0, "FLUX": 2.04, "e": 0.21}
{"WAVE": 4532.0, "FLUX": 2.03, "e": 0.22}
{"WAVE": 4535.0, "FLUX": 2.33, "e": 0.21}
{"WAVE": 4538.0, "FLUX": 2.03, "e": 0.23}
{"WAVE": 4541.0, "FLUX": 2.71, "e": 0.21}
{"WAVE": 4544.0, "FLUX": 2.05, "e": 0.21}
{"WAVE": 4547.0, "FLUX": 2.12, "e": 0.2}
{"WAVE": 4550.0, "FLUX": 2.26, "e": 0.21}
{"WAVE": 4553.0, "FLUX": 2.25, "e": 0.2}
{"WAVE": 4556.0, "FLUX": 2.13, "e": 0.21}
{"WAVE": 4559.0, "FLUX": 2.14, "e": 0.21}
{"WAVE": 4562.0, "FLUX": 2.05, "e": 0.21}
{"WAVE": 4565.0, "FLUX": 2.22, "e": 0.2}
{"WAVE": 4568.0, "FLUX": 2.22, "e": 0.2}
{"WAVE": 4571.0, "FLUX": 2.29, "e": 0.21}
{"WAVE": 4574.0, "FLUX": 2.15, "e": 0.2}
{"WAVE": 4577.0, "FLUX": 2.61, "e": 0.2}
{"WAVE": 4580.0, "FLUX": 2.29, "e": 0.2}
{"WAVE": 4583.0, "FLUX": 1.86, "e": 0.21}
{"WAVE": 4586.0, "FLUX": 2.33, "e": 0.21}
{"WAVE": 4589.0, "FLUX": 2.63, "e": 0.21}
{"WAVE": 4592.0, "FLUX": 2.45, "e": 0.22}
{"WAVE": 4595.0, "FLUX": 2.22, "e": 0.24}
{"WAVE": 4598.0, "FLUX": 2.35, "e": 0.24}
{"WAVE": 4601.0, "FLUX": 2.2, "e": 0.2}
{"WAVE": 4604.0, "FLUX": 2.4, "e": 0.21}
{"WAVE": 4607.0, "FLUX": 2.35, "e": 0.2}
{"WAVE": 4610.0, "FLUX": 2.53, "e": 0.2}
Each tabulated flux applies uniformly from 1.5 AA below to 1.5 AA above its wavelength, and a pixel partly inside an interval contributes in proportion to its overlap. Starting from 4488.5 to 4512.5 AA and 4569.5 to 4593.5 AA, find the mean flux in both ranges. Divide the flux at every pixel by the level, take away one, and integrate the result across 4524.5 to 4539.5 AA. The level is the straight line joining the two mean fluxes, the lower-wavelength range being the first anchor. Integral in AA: -1.7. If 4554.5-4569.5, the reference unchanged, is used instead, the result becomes -1.1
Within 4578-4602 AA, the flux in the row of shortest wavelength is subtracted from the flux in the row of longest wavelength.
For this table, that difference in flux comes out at -0.1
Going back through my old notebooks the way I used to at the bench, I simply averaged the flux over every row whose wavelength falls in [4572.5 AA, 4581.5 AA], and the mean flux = 2.35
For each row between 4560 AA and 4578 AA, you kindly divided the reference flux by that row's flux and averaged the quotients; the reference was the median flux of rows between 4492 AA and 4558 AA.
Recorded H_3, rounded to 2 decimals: 1.00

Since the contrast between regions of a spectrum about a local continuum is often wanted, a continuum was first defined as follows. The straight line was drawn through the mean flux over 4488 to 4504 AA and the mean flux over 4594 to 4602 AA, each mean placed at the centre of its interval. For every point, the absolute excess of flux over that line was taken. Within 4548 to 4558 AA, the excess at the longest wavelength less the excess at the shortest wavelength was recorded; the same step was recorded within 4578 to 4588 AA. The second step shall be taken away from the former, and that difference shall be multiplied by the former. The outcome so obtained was 0.00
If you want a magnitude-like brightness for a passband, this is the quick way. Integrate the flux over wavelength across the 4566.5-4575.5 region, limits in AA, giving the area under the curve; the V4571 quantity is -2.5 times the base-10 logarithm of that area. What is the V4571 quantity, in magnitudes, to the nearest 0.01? -3.25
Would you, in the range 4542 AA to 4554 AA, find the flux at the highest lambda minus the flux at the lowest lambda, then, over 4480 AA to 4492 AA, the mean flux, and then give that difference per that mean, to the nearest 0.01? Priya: 0.10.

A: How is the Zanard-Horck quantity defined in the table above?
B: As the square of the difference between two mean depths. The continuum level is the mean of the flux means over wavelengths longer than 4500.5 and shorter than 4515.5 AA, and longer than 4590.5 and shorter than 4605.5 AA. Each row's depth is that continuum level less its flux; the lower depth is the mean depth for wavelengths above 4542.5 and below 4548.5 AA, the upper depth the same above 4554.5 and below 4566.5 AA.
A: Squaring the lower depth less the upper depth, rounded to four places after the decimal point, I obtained 0.0025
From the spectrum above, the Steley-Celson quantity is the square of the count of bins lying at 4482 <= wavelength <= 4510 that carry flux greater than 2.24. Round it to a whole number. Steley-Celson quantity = 25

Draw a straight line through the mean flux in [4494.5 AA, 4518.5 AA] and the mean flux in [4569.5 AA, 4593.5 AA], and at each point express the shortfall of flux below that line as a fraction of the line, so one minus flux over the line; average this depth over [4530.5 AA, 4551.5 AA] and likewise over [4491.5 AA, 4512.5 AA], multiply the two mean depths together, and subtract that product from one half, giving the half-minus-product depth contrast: 0.499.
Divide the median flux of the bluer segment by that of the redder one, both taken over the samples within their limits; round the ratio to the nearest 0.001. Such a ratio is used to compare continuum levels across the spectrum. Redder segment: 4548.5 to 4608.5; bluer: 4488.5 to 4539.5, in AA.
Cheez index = 0.989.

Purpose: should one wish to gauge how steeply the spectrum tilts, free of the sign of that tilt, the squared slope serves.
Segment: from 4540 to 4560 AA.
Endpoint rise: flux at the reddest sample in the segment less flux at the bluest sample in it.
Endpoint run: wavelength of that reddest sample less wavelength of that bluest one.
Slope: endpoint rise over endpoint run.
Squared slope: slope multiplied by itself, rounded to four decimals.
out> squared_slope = 0.0010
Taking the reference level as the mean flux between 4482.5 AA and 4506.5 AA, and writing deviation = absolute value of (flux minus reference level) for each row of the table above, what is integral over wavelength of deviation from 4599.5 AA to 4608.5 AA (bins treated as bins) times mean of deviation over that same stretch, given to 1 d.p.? 0.1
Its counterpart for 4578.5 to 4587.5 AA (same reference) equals 0.3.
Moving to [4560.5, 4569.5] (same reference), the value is 0.0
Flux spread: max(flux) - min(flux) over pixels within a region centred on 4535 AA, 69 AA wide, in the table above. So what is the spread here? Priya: 0.98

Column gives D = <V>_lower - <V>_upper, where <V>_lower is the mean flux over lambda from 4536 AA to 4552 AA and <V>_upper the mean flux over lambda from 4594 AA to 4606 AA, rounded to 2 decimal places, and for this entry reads -0.06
